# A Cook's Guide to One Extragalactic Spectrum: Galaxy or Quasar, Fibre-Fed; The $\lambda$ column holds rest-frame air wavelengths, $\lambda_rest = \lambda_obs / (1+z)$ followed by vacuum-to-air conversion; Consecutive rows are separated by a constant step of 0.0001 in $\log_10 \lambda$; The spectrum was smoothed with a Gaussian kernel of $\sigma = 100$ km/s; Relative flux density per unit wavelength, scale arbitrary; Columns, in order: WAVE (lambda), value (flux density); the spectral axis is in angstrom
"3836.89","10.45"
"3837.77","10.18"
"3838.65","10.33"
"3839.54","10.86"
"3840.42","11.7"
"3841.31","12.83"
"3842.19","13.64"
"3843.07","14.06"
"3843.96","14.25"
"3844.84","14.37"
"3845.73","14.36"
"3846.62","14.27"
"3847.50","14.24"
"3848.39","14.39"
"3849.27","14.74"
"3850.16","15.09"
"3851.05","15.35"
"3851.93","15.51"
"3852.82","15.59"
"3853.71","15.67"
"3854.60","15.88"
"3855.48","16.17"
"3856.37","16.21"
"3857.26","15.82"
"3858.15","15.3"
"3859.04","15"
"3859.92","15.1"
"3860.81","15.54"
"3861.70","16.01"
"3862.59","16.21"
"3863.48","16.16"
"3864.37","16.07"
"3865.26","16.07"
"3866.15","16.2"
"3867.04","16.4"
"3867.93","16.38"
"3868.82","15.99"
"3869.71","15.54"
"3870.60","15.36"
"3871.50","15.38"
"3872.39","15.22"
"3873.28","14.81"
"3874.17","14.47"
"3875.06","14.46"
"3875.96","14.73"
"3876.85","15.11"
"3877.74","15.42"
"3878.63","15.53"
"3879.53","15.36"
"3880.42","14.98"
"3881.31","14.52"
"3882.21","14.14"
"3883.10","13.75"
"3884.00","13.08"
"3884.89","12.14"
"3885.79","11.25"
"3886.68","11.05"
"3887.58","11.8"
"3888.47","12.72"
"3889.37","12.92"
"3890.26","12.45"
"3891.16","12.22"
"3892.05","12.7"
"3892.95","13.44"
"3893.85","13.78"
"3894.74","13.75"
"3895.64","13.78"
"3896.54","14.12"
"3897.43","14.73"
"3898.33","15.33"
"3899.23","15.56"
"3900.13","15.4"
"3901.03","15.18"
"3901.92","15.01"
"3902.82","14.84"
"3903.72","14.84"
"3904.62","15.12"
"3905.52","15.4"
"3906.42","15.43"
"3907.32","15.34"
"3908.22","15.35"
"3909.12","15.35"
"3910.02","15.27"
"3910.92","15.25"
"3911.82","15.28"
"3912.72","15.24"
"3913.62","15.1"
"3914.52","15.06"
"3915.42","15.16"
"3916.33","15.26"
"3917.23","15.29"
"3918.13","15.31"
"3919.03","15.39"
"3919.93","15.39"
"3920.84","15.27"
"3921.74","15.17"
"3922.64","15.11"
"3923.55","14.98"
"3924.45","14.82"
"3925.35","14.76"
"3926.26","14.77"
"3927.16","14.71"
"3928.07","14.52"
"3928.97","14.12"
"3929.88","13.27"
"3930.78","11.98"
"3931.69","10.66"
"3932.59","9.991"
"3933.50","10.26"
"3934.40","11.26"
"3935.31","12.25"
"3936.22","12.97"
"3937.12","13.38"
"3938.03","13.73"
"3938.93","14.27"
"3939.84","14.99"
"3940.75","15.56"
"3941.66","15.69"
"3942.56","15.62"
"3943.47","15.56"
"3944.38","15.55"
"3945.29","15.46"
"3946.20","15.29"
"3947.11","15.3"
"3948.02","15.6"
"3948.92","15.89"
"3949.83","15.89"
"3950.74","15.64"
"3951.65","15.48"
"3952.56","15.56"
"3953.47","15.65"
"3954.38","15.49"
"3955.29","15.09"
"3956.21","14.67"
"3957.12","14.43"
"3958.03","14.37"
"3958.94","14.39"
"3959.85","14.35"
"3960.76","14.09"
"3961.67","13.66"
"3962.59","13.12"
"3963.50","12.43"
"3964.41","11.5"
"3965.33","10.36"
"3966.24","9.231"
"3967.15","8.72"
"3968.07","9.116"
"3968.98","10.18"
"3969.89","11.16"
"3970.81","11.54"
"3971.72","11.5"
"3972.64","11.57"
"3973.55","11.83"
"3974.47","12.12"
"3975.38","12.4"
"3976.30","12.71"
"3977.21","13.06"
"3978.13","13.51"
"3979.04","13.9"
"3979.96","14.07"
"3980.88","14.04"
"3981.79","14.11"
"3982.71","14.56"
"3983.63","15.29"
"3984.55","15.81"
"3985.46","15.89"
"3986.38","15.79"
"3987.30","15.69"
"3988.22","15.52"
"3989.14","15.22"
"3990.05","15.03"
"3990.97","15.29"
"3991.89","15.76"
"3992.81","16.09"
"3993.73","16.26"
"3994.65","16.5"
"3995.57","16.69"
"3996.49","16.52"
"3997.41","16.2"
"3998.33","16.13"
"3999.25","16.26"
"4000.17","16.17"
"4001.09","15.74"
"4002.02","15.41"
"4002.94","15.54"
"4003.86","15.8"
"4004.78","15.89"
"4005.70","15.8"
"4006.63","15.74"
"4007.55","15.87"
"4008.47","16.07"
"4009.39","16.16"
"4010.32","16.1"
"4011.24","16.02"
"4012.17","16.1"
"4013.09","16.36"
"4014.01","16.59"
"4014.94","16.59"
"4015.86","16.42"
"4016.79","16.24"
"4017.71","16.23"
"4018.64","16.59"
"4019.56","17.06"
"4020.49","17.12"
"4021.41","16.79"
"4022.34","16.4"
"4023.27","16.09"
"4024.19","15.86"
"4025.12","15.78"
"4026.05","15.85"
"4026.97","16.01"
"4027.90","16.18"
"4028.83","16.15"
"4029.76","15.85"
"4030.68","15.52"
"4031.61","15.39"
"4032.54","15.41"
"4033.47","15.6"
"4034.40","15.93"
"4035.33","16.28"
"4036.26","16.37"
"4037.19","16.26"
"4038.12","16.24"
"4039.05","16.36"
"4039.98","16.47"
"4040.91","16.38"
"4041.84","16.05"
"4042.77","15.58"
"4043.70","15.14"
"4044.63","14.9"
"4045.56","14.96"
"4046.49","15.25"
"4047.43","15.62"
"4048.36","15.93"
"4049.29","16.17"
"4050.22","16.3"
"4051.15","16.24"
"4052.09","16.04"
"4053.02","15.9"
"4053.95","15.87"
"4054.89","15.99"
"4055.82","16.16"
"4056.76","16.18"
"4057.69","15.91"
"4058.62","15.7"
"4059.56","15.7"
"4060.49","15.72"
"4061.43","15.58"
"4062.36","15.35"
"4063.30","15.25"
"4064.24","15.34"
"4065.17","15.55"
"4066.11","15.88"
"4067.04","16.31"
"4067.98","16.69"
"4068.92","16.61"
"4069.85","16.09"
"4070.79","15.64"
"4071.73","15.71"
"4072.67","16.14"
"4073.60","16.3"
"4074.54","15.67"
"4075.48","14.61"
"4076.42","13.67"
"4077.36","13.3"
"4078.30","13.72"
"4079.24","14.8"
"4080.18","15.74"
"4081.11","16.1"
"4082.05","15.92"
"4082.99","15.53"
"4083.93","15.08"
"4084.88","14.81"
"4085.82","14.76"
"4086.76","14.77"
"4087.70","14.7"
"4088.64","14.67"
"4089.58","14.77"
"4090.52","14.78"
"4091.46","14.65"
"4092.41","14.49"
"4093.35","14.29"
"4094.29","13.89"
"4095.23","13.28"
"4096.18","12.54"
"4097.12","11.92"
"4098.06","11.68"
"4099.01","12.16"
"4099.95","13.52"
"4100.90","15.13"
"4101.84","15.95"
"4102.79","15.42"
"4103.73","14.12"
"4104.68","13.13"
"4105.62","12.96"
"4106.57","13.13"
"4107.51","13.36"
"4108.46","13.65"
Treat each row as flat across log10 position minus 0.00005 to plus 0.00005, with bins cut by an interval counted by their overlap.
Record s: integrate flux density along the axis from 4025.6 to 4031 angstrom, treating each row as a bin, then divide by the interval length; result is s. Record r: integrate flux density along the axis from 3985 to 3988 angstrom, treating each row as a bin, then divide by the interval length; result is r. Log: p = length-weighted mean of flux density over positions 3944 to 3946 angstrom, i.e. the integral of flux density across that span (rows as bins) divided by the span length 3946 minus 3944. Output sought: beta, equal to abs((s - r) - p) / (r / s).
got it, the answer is 15.4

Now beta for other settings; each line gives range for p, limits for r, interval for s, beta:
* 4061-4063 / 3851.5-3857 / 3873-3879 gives 15.4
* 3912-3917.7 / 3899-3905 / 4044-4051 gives 15.2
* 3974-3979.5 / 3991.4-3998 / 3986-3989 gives 13.1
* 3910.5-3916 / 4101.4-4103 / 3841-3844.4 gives 15.0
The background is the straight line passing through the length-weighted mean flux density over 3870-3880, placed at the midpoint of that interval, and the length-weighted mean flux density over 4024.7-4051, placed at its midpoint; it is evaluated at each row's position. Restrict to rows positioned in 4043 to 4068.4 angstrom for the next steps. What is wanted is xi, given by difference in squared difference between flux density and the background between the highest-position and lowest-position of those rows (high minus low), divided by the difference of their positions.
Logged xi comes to 0.00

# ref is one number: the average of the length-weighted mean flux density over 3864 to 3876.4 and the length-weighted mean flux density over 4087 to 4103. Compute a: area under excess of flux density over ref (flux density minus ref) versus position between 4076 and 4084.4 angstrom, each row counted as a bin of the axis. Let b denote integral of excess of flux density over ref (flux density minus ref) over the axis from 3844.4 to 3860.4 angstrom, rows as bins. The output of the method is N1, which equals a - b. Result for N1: -6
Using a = 1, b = 7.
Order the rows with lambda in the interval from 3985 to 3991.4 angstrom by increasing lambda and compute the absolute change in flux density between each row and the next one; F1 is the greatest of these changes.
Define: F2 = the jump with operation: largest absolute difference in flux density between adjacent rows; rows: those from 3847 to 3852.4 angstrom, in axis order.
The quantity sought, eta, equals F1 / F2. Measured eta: 0.9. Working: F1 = 0.3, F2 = 0.35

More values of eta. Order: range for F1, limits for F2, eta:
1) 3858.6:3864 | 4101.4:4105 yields 0.4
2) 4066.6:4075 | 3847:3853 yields 1.8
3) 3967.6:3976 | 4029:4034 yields 3.2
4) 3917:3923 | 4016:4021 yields 0.3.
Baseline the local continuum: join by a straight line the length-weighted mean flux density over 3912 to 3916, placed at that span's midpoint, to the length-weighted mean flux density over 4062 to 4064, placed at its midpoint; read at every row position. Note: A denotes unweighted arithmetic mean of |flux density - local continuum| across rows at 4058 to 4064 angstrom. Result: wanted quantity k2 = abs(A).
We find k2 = 0.32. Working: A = 0.3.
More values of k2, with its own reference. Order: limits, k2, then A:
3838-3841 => 4.13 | 4.1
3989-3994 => 0.47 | 0.5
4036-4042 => 1.09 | 1.1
